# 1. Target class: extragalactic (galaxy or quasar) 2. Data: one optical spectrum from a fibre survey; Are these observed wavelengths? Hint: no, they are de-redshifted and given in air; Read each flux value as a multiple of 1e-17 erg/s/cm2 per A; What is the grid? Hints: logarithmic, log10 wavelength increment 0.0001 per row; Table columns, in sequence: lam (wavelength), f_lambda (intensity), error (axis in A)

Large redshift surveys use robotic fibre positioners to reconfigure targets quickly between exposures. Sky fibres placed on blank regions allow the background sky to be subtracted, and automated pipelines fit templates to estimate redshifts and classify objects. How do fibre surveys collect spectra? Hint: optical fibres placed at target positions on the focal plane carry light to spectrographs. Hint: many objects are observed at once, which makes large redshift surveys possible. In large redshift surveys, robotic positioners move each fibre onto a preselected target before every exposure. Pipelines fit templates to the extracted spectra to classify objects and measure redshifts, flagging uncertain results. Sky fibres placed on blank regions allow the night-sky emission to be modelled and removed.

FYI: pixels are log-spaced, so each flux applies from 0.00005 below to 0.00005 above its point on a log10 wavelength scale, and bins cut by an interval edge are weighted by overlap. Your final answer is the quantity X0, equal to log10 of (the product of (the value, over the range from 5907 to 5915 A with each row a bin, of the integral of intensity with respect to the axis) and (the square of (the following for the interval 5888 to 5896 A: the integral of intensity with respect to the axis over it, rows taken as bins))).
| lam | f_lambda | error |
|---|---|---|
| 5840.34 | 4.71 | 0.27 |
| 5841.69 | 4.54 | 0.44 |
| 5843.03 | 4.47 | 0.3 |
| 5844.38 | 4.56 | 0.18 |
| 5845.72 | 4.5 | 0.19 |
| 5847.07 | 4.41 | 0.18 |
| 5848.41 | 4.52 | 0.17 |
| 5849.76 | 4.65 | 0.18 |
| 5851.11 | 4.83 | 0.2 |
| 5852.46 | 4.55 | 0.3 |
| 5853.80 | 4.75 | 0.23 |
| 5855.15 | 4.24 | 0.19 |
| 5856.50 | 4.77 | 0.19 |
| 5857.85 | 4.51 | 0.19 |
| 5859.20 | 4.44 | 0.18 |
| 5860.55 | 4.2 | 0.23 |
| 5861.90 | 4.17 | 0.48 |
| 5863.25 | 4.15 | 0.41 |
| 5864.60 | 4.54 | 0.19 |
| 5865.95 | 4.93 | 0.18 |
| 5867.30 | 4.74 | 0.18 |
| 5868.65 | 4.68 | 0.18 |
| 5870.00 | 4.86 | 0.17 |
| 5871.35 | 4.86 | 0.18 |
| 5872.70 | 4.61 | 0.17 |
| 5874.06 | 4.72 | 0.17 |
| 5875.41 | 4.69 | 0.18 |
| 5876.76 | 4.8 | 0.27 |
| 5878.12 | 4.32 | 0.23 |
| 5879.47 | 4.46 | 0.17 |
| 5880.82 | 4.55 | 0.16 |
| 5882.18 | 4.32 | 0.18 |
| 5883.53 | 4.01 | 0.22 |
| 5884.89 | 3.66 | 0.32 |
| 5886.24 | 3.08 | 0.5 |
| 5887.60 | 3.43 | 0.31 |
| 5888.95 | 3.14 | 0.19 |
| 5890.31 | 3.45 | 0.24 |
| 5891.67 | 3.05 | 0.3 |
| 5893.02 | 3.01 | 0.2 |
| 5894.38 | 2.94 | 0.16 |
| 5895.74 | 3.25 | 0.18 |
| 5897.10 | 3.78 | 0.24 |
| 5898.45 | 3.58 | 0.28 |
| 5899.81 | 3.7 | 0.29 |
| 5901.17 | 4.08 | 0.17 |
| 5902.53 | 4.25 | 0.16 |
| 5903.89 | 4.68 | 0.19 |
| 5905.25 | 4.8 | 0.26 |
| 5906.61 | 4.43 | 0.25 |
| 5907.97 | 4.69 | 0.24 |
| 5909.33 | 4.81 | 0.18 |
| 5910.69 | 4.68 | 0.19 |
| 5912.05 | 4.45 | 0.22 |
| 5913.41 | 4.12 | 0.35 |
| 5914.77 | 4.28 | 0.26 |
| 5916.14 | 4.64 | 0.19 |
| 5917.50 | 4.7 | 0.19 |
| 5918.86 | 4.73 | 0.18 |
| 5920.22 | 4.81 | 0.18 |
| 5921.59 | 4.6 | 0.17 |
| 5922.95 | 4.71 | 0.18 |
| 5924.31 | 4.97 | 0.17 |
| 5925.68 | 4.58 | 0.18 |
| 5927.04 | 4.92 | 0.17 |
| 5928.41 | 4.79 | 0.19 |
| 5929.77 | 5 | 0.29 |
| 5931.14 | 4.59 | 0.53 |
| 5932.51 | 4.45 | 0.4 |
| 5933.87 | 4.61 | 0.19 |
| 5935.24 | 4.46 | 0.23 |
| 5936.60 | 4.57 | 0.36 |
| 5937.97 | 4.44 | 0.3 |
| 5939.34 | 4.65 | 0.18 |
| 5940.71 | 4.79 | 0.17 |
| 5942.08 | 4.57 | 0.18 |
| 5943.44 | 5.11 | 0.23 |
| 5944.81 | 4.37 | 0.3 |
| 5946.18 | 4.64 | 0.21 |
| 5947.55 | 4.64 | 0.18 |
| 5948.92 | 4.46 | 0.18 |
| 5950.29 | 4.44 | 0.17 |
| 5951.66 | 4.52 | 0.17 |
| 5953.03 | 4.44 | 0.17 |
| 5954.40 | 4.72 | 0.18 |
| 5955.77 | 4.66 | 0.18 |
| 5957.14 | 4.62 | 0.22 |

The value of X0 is 4.36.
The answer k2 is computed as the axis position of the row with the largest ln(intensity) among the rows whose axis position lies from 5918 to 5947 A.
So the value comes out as 5943.44 A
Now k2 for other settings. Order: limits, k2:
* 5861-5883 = 5865.95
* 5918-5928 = 5924.31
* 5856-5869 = 5865.95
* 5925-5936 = 5929.77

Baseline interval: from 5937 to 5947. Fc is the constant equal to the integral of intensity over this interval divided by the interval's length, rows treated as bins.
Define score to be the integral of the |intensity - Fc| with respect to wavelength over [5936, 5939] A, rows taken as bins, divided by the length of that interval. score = 0.13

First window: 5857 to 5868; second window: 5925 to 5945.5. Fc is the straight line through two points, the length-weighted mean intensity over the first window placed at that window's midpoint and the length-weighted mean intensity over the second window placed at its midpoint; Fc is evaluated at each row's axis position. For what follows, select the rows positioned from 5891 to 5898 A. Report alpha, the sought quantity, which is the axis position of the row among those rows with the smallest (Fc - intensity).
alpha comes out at 5897.10 A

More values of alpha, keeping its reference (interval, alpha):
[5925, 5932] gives 5929.77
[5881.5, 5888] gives 5882.18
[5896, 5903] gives 5902.53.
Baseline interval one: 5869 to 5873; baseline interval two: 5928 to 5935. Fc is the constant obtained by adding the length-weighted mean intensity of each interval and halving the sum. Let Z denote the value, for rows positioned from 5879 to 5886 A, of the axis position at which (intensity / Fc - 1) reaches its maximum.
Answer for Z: 5880.82 A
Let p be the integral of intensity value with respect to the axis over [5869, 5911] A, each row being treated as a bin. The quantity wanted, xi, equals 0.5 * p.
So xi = 86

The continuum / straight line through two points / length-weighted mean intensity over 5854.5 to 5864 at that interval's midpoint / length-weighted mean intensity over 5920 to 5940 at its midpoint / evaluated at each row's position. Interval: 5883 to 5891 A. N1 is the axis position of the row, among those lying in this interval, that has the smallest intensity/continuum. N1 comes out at 5886.24 A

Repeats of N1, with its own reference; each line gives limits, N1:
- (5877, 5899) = 5894.38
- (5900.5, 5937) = 5913.41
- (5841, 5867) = 5863.25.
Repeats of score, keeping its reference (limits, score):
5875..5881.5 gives 0.17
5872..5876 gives 0.05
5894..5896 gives 1.56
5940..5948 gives 0.17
